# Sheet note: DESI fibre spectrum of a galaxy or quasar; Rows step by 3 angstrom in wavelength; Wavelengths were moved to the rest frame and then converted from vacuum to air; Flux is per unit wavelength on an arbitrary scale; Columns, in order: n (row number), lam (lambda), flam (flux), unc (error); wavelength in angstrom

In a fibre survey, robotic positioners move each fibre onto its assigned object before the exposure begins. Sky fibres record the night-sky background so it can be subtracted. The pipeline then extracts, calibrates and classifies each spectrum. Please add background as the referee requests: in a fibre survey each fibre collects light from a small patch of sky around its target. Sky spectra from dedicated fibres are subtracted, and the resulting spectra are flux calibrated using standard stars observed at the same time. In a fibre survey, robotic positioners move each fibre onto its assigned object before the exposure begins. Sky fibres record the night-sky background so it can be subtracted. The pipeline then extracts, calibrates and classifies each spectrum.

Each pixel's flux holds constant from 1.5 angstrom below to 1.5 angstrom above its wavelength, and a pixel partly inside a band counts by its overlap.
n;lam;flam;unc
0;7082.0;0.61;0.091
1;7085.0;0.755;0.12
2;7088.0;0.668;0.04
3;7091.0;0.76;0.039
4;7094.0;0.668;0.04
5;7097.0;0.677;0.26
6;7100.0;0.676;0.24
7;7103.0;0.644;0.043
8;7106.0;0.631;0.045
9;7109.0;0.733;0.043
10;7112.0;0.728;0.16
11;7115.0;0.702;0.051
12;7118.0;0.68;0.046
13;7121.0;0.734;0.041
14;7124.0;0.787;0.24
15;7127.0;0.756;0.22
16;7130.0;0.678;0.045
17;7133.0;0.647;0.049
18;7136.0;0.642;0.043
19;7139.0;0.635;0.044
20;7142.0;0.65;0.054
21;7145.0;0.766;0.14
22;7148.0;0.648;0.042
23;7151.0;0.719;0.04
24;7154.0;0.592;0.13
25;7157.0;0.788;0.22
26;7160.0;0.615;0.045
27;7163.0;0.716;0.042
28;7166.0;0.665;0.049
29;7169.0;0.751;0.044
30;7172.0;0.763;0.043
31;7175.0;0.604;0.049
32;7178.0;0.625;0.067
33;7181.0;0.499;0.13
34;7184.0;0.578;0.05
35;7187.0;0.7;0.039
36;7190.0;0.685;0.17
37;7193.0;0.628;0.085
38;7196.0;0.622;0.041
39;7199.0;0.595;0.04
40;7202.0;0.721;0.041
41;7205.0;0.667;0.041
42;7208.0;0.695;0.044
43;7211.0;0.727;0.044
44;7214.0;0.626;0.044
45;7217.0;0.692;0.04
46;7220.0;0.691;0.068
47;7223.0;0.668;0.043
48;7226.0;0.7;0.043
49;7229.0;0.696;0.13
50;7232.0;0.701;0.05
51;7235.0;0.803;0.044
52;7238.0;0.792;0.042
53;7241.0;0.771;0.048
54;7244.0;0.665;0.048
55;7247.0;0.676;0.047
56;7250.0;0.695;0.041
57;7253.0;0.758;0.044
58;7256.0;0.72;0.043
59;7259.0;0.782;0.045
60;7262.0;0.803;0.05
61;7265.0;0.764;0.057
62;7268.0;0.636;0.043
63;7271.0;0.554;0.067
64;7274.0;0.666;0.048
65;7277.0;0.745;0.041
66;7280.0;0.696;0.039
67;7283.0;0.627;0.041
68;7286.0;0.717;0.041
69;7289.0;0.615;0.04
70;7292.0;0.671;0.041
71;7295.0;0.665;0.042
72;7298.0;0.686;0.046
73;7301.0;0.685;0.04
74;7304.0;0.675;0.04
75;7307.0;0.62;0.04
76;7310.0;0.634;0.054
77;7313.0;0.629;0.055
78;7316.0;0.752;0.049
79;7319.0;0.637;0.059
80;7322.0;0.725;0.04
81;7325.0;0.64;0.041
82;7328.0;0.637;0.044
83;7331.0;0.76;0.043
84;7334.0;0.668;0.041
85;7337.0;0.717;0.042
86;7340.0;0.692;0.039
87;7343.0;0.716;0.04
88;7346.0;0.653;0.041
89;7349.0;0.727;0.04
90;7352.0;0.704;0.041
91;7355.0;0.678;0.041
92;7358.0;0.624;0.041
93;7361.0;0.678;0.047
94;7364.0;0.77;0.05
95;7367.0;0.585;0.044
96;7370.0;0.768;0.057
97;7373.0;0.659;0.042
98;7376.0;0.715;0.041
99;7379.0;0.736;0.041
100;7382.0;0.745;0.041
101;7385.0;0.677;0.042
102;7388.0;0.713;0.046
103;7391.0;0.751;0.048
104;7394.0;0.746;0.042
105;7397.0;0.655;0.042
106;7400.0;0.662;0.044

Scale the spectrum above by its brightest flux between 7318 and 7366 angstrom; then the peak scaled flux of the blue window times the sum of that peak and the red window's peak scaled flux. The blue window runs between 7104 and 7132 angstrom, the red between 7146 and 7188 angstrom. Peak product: 2.09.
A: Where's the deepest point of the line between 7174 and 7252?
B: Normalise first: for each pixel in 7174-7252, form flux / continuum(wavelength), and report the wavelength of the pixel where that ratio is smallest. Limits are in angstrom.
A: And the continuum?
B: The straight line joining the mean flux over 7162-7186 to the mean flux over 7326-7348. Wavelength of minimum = 7181.0 angstrom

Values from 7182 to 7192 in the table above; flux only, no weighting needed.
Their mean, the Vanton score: 0.65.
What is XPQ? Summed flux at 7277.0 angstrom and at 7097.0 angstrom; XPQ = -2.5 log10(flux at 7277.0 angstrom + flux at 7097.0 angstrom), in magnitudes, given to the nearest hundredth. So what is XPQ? -0.38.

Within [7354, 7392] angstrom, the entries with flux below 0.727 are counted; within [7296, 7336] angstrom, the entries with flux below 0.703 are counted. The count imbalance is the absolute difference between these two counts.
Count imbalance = 2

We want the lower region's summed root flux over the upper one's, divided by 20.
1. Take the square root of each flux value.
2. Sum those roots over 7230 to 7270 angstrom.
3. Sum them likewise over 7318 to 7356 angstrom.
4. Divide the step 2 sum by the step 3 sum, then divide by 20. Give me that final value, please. 0.0517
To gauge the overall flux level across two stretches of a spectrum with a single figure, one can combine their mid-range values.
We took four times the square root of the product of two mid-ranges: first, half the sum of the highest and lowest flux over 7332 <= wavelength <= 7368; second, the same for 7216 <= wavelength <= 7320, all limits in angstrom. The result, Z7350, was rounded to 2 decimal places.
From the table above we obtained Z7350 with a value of 2.71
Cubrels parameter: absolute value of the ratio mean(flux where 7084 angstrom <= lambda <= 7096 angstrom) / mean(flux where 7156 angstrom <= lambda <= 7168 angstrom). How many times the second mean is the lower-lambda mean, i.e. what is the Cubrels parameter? 1.02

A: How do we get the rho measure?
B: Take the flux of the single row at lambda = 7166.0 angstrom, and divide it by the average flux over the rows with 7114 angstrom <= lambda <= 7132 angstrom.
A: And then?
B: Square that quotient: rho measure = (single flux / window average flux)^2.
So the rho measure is 0.85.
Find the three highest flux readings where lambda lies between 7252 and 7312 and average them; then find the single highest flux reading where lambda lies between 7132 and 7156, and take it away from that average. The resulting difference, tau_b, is 0.017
